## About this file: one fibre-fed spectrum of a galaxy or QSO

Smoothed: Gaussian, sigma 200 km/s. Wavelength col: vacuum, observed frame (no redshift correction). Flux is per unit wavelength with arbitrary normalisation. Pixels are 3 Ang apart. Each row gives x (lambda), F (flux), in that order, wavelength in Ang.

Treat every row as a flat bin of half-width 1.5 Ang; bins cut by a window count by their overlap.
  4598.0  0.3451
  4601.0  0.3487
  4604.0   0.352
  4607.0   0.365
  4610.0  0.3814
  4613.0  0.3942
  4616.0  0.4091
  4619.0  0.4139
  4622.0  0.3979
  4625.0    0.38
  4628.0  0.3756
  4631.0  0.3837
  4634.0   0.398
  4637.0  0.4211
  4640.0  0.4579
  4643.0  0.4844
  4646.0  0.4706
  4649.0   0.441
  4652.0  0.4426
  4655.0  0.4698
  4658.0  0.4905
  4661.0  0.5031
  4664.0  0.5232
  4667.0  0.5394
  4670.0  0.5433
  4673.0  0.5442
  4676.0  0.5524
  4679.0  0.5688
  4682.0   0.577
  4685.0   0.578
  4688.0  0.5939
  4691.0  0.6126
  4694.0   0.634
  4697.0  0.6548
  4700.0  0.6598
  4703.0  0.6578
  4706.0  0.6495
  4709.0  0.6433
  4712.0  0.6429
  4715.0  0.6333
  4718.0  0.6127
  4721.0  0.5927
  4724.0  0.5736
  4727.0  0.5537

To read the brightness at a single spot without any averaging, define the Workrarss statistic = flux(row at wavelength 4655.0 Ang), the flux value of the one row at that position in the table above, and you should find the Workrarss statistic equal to 0.4698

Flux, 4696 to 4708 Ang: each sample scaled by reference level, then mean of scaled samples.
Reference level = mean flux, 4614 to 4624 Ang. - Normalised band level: 1.6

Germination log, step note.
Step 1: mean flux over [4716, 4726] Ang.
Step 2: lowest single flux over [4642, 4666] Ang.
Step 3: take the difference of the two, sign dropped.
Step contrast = 0.15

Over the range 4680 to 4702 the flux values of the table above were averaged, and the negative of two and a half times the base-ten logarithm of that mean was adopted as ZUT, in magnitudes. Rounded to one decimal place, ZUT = 0.5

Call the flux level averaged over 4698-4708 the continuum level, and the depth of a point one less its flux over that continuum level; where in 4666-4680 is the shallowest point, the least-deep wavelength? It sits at 4679.0 Ang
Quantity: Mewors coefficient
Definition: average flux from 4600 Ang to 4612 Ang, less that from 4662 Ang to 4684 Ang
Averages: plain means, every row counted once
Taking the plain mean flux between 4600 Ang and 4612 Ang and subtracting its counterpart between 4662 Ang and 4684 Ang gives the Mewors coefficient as -0.19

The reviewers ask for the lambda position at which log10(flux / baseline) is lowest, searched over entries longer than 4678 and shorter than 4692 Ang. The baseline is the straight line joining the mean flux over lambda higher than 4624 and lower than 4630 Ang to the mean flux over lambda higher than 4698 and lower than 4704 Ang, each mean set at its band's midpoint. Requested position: 4685.0 Ang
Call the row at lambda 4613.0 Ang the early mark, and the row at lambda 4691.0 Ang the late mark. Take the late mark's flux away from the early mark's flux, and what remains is -0.22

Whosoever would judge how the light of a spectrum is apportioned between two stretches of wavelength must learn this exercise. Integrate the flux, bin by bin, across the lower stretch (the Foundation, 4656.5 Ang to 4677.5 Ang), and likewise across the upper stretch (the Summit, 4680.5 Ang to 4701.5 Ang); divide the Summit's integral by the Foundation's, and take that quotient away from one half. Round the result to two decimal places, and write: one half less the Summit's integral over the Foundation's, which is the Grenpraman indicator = -0.67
